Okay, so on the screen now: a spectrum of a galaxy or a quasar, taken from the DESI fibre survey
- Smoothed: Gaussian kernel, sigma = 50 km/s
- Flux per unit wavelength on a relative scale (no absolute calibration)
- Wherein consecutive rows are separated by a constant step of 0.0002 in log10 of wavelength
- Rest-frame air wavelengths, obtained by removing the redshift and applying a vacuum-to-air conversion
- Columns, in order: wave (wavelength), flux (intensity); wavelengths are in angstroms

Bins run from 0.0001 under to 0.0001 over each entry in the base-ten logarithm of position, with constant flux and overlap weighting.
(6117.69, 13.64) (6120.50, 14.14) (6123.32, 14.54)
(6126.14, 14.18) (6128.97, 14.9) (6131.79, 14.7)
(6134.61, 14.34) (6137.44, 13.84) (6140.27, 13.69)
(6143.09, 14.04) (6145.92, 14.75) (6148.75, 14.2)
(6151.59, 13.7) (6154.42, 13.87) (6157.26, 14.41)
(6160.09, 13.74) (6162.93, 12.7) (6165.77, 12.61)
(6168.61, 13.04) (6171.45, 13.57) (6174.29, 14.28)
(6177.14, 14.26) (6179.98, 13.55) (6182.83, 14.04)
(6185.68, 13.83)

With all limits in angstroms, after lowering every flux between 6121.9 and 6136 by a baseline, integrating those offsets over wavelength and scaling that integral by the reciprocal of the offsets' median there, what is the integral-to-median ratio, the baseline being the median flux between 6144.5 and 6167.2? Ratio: 14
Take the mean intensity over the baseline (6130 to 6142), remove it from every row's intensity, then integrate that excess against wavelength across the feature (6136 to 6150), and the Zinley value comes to -1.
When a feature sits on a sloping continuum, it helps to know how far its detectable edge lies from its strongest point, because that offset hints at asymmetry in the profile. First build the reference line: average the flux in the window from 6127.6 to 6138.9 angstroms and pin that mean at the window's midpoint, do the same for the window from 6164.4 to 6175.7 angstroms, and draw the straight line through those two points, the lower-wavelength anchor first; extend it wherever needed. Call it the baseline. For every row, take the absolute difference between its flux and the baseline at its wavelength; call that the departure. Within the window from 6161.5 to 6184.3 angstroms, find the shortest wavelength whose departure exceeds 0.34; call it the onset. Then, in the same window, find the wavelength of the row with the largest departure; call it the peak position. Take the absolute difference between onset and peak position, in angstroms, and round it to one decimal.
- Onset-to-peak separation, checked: 14.2 angstroms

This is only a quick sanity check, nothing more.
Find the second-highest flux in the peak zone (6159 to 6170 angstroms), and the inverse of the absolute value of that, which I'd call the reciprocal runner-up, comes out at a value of 0.0767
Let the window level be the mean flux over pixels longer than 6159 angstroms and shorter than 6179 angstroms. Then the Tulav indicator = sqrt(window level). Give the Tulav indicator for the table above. 3.67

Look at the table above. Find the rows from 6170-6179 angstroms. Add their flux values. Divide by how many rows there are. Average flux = 14.0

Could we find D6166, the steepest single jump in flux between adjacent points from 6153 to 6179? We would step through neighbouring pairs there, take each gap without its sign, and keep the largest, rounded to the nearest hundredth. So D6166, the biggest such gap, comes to 1.04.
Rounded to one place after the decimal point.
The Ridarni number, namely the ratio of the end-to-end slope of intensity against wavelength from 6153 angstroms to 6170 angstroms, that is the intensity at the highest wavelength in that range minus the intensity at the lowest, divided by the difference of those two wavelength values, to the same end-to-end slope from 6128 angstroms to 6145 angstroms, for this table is 1.0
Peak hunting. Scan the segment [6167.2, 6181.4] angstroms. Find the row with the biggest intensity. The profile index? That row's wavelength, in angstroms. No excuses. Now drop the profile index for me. 6174.29 angstroms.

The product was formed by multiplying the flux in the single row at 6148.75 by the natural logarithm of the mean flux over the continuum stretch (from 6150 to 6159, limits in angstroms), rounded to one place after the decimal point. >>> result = 37.5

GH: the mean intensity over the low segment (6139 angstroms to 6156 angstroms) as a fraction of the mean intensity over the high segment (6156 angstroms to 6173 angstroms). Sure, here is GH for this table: 1.05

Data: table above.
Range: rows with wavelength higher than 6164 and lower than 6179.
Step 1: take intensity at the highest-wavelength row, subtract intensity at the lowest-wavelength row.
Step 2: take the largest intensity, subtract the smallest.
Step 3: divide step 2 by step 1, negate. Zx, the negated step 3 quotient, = -1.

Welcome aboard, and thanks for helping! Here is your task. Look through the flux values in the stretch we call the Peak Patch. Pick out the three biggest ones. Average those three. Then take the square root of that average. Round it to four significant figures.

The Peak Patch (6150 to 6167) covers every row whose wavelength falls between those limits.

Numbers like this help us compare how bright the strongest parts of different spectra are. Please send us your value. 3.743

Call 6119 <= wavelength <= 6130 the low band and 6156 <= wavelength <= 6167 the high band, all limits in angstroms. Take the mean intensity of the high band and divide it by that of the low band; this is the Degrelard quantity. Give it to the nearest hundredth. 0.93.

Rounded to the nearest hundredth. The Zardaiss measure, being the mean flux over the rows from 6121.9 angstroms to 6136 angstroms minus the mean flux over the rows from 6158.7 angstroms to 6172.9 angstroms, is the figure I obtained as 1.40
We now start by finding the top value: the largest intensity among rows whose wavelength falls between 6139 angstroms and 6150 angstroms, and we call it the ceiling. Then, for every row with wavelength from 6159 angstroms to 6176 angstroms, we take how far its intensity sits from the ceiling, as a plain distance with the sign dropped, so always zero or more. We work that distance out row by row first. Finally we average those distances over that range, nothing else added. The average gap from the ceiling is 1.4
